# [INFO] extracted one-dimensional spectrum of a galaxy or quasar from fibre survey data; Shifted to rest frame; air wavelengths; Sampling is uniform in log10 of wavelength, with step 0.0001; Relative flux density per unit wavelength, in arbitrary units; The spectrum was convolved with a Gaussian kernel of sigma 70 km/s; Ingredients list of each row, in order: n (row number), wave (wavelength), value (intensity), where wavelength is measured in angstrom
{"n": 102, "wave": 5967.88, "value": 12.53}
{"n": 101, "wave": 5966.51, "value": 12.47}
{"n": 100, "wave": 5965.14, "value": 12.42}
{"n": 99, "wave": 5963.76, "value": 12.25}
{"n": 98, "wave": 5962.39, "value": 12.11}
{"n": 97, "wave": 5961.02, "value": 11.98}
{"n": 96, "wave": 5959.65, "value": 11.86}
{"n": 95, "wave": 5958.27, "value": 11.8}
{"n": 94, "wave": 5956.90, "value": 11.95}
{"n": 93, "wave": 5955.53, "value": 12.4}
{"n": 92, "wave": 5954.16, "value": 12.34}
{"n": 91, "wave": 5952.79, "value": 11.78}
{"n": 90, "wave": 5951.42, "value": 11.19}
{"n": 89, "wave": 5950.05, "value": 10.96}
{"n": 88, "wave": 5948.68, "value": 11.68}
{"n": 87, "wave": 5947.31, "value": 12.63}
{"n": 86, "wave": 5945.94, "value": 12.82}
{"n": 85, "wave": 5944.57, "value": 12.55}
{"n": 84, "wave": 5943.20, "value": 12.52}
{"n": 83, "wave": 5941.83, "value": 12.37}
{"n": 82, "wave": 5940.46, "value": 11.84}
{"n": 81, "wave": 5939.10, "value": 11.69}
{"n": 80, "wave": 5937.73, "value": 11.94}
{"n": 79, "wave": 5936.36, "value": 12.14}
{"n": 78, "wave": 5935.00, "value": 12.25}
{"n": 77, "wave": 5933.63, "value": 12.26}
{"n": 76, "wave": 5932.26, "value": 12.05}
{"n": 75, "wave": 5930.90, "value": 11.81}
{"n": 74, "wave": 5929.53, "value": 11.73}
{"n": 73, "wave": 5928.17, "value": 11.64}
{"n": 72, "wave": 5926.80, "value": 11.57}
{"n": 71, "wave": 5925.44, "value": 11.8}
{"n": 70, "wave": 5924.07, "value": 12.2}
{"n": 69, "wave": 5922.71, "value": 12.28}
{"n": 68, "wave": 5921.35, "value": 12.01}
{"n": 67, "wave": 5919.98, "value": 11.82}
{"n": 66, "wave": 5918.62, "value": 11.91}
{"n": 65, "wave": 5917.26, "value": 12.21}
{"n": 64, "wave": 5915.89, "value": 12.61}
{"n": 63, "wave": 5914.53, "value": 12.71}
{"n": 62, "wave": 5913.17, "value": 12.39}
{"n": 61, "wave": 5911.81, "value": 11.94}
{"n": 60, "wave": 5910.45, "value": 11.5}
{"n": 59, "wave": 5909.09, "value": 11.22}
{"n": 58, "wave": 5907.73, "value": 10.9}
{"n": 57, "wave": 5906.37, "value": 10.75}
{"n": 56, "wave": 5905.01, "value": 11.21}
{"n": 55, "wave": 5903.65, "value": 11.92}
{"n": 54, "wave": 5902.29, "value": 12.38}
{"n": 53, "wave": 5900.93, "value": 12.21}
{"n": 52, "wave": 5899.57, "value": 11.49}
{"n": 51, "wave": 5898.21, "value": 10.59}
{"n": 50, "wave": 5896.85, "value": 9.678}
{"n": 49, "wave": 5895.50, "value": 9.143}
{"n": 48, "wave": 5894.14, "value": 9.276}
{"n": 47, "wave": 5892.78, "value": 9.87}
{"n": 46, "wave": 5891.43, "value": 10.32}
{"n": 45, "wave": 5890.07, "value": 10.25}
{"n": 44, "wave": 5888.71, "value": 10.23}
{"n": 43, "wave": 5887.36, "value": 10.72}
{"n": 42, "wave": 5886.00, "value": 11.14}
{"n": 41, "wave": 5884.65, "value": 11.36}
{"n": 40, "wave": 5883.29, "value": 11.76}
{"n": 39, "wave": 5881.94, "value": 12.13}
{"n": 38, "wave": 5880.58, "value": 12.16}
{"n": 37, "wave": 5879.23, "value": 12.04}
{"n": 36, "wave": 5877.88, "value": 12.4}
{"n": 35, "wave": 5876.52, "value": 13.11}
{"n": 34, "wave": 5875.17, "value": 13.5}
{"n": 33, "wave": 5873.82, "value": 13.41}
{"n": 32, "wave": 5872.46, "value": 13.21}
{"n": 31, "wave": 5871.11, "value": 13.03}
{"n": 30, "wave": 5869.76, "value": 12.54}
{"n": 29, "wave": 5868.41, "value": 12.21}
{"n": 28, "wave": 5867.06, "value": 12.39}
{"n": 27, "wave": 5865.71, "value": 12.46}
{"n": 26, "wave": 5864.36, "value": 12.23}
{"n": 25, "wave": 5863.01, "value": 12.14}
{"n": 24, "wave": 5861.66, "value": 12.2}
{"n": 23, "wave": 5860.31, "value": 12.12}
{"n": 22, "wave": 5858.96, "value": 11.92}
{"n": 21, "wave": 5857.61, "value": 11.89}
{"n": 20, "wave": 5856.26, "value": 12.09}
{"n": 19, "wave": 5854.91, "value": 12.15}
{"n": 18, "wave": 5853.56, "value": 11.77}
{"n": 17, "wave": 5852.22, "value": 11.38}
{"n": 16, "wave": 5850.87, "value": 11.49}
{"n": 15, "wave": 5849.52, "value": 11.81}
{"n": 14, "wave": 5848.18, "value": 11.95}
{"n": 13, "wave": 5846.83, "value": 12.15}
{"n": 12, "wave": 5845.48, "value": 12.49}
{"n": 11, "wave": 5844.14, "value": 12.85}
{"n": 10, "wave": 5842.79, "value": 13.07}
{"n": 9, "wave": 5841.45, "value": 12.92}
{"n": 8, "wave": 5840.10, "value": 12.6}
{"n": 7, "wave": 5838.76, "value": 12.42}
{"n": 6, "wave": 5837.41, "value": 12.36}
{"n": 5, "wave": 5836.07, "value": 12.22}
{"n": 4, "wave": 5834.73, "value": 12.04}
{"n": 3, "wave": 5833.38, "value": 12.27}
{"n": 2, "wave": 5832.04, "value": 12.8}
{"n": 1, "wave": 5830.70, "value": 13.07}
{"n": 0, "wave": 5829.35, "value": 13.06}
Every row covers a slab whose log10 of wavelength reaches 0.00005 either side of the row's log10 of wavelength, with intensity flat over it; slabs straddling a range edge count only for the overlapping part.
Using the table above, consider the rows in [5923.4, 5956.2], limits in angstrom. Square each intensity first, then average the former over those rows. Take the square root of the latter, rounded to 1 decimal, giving 12.0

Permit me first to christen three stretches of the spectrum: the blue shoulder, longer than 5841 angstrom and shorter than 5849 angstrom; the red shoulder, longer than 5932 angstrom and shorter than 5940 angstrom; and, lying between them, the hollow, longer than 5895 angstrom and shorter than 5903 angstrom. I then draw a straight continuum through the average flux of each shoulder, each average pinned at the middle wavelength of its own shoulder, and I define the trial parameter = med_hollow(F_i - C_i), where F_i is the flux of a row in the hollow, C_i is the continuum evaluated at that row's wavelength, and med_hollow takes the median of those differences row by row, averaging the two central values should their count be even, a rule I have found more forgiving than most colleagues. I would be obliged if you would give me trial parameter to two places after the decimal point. -1.22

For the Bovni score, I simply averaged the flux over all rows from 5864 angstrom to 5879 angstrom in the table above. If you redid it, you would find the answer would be 12.8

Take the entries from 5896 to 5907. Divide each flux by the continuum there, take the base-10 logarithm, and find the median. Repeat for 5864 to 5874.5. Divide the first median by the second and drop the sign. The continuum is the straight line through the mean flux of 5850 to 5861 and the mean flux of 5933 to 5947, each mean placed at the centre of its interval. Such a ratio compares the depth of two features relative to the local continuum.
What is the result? 1.3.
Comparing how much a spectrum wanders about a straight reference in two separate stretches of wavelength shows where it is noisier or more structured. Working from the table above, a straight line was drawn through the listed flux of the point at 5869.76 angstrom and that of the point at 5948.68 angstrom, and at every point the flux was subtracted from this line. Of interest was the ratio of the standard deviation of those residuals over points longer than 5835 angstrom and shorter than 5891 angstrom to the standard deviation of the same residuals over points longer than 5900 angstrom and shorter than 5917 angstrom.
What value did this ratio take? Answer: 1.0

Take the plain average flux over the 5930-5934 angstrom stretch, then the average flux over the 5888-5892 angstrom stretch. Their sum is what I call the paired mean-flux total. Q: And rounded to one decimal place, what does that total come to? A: 22.3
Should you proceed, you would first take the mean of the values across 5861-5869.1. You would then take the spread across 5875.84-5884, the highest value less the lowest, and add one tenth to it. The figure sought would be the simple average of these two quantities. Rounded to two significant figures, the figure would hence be 6.9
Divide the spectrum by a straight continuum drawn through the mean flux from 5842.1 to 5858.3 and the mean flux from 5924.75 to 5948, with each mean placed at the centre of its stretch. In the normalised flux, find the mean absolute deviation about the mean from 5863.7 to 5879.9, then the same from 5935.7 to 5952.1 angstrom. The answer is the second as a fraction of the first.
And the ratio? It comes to 1.1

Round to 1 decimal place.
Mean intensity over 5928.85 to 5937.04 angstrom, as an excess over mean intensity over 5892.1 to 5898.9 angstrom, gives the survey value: 2.3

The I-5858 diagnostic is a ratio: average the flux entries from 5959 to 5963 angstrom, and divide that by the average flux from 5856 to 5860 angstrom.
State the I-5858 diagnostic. 1.00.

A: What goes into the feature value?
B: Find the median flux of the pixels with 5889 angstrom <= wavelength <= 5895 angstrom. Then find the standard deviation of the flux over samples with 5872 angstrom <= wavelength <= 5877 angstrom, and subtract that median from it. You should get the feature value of -9.9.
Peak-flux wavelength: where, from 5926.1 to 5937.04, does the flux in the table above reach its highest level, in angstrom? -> 5933.63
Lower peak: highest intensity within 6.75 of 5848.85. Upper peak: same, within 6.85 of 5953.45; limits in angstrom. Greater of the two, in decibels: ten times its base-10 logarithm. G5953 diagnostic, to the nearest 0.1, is 11.2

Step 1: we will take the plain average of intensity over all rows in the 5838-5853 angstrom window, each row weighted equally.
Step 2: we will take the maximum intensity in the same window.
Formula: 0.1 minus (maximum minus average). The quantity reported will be -0.69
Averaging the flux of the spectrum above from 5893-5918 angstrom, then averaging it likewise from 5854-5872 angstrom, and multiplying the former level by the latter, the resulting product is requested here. 139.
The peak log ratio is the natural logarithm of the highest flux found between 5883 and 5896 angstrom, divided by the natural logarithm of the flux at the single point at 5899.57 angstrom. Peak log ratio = 1.01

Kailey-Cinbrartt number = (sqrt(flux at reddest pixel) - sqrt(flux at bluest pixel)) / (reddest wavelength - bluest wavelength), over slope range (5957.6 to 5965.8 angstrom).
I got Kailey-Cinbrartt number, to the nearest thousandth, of 0.013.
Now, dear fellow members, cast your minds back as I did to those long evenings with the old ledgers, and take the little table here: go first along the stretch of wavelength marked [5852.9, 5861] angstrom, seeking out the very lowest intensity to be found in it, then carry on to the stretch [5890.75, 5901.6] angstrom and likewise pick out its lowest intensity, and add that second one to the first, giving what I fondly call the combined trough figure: 20.9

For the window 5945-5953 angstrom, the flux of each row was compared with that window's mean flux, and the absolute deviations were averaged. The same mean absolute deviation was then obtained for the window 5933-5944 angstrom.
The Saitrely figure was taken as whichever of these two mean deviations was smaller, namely 0.23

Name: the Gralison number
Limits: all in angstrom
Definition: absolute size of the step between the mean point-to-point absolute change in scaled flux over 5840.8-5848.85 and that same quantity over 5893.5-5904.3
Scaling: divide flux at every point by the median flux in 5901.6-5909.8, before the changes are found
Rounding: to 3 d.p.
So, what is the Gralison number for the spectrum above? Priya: 0.026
